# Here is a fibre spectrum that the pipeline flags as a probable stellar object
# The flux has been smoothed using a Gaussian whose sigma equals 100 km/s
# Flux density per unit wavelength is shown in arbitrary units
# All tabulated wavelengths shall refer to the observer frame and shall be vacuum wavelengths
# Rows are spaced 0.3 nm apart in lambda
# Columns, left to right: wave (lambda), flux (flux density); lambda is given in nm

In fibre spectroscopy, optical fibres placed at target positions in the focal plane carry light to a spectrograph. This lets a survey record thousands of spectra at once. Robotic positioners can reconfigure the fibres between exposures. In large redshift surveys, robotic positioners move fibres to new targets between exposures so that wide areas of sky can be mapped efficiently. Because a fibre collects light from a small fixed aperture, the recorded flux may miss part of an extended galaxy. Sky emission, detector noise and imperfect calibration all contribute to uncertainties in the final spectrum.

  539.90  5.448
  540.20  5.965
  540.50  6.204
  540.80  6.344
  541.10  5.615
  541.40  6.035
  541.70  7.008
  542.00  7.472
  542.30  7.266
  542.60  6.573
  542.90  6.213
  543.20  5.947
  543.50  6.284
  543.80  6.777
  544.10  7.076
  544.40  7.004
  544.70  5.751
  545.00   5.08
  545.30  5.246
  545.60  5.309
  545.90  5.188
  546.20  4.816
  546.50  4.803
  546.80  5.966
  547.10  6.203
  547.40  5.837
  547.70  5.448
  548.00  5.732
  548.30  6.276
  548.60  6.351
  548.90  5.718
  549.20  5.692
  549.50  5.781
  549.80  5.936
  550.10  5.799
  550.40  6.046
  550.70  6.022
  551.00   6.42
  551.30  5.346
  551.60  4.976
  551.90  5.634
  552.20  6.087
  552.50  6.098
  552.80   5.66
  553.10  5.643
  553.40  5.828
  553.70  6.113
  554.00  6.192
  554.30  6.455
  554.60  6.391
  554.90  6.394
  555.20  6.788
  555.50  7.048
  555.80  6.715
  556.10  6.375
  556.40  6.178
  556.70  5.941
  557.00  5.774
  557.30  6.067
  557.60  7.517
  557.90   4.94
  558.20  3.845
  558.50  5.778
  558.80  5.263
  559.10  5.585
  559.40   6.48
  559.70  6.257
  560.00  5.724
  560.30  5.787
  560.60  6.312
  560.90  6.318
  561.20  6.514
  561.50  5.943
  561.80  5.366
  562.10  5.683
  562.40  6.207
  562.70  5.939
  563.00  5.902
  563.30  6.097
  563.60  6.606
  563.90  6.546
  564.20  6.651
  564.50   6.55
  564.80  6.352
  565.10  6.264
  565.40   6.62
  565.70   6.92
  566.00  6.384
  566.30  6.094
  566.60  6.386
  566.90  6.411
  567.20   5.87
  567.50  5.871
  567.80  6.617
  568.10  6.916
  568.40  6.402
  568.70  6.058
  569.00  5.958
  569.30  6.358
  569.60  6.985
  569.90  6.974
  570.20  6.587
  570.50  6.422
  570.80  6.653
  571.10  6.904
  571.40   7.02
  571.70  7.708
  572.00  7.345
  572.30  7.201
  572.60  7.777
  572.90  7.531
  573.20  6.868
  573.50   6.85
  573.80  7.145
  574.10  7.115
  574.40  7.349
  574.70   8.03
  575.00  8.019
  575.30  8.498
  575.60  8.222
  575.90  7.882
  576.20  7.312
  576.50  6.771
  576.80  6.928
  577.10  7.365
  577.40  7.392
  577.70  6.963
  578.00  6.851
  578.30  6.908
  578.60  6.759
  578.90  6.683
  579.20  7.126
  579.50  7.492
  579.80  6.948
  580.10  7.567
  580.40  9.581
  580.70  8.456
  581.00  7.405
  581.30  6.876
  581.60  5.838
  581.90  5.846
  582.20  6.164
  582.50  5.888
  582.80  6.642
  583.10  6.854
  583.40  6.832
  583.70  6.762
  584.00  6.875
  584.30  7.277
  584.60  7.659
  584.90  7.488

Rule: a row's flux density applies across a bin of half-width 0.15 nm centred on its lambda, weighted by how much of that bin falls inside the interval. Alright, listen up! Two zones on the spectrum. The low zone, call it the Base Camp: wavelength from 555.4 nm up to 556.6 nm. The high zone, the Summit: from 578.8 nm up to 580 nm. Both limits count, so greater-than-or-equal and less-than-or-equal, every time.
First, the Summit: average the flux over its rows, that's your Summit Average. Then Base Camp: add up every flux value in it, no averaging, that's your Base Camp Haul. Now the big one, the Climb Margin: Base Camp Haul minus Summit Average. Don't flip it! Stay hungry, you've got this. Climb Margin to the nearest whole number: 19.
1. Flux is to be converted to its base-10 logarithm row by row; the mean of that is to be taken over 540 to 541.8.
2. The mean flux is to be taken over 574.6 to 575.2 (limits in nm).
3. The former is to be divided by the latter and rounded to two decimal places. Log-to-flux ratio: 0.10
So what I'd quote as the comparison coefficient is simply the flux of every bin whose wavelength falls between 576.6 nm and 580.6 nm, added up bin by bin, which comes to 95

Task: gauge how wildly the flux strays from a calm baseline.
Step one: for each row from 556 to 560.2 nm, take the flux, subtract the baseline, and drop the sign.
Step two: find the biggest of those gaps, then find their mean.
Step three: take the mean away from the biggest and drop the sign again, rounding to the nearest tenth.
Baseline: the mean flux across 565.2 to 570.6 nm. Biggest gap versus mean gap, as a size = 1.8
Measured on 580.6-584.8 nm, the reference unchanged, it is 1.4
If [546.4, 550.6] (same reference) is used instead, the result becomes 1.0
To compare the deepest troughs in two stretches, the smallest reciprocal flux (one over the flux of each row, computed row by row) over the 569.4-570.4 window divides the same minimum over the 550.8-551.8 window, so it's 1.09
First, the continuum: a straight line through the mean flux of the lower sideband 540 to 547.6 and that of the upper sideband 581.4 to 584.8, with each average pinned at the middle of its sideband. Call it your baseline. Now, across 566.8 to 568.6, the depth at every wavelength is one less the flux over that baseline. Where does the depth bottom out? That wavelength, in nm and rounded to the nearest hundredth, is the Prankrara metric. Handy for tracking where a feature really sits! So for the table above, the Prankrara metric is 568.10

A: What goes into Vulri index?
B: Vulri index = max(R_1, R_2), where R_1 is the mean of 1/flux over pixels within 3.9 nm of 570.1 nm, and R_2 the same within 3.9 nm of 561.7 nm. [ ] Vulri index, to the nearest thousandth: 0.169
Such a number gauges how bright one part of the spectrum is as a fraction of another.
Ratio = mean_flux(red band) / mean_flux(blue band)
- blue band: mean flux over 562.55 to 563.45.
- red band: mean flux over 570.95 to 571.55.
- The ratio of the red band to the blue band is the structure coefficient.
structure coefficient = 1.16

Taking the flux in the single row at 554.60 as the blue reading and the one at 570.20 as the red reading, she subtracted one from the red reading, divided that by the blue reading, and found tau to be 0.87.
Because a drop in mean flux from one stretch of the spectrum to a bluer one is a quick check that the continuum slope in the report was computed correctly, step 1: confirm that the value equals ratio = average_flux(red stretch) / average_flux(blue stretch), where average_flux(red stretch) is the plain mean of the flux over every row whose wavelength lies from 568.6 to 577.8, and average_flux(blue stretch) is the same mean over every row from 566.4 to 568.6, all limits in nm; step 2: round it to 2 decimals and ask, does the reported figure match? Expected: 1.13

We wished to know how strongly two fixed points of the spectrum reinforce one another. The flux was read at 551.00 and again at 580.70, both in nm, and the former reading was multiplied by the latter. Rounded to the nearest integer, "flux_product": 54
